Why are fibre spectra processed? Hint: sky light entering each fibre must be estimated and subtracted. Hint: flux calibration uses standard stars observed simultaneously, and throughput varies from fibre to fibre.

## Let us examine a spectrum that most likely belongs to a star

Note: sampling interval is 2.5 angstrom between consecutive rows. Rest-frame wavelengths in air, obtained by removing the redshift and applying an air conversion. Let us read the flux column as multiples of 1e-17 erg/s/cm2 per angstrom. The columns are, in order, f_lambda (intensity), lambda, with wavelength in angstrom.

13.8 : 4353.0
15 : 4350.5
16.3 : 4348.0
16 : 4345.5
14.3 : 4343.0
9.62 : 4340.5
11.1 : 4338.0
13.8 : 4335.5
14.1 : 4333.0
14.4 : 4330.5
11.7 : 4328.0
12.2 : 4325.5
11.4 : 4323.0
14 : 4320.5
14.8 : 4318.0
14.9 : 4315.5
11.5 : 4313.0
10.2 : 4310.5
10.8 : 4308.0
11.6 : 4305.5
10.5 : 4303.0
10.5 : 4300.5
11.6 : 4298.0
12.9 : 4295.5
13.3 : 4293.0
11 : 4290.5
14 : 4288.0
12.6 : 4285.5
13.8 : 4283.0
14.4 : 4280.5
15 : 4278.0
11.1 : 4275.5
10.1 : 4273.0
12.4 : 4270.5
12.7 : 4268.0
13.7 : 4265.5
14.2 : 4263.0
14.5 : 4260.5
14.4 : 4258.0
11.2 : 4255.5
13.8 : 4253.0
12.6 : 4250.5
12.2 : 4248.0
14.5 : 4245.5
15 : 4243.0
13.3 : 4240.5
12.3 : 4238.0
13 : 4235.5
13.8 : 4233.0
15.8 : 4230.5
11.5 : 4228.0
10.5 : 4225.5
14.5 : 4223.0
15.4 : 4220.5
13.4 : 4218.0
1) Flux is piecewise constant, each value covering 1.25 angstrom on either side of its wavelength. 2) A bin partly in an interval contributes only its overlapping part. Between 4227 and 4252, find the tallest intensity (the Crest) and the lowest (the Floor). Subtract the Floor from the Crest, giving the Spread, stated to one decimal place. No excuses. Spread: 4.3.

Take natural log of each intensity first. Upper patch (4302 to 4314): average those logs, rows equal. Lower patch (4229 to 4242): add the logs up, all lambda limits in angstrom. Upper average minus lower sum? -11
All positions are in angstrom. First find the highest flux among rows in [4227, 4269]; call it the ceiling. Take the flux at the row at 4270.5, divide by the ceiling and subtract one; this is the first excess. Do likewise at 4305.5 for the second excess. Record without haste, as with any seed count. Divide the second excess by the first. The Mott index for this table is 1.2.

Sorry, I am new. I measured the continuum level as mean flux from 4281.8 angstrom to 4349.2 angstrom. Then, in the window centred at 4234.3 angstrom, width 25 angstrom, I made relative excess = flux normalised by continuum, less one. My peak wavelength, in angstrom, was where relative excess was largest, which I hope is 4230.5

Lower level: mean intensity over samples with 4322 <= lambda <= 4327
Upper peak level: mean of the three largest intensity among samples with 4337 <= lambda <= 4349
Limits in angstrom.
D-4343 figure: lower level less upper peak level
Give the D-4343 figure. -3.7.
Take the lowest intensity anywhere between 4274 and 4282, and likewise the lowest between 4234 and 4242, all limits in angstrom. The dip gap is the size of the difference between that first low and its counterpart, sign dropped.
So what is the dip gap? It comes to 1.2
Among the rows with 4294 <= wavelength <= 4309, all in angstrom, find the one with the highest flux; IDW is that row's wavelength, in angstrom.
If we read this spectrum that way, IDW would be 4295.5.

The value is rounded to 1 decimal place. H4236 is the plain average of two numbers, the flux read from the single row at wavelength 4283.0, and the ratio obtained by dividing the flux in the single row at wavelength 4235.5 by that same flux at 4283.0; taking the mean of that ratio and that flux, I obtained 7.4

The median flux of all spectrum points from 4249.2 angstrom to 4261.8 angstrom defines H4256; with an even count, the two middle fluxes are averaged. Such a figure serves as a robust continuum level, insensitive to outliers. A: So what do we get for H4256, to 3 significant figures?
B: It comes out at 13.8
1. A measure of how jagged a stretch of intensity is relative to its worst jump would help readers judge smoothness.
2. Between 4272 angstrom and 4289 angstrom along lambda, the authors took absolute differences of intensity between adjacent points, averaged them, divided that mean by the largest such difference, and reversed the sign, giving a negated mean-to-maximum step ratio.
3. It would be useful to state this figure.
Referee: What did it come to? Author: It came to -0.37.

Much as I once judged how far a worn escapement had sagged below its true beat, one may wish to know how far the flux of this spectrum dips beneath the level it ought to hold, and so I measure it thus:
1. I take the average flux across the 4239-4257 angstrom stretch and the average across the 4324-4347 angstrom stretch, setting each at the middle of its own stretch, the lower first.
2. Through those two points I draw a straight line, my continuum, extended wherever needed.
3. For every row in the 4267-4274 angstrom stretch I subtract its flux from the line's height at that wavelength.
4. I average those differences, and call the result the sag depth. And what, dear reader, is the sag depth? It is 1.4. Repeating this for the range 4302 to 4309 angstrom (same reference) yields 2.1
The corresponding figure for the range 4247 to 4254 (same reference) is 0.4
